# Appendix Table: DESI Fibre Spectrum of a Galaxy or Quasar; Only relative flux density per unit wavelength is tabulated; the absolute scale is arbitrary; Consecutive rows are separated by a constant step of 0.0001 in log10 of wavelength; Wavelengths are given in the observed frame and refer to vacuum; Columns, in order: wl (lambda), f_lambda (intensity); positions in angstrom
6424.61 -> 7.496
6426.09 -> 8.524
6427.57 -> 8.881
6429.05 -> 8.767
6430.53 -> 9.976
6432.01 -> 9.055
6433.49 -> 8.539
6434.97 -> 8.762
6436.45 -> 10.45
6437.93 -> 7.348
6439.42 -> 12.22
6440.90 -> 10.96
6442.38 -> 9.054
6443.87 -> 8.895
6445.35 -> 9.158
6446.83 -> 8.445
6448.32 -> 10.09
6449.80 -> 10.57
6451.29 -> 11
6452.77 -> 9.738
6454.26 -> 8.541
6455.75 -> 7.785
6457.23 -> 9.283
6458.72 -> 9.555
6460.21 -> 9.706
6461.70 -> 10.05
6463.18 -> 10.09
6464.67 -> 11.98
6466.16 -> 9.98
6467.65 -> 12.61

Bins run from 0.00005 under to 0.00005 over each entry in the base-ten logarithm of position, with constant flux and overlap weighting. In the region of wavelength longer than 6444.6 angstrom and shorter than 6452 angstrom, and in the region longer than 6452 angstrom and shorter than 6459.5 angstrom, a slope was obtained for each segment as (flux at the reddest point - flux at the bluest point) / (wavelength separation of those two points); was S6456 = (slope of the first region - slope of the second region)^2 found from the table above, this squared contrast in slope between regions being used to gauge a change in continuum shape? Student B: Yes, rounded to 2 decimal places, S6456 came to 0.12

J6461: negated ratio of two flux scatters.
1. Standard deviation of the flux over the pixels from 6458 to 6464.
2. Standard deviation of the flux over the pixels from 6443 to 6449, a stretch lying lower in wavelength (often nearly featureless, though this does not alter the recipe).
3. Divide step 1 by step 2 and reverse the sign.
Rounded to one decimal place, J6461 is -0.4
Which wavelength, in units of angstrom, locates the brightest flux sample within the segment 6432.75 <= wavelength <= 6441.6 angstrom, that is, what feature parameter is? 6439.42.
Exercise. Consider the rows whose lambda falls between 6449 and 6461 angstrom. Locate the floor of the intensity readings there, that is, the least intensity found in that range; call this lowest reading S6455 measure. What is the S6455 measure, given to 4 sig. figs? 7.785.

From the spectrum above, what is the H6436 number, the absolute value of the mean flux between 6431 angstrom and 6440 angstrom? 9.4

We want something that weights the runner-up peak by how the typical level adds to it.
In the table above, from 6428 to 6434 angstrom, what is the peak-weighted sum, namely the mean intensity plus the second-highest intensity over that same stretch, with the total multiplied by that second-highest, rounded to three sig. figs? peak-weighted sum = 164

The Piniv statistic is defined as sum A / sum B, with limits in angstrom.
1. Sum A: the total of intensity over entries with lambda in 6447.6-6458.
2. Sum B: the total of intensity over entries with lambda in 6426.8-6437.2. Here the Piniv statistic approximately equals 1.0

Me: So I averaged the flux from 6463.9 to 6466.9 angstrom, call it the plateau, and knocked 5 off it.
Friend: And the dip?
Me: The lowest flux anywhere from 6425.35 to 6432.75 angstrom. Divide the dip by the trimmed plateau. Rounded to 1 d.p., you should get 1.4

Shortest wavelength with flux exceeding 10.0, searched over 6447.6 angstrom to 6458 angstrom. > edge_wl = 6448.32 angstrom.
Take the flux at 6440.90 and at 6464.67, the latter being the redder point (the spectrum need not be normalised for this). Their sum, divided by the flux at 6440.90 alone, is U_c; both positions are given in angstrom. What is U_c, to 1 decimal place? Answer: 2.1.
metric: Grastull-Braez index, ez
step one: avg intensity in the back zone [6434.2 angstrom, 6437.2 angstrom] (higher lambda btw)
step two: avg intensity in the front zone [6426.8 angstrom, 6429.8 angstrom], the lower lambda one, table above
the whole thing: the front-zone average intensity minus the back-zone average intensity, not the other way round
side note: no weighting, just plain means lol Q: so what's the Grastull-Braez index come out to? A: -0.8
